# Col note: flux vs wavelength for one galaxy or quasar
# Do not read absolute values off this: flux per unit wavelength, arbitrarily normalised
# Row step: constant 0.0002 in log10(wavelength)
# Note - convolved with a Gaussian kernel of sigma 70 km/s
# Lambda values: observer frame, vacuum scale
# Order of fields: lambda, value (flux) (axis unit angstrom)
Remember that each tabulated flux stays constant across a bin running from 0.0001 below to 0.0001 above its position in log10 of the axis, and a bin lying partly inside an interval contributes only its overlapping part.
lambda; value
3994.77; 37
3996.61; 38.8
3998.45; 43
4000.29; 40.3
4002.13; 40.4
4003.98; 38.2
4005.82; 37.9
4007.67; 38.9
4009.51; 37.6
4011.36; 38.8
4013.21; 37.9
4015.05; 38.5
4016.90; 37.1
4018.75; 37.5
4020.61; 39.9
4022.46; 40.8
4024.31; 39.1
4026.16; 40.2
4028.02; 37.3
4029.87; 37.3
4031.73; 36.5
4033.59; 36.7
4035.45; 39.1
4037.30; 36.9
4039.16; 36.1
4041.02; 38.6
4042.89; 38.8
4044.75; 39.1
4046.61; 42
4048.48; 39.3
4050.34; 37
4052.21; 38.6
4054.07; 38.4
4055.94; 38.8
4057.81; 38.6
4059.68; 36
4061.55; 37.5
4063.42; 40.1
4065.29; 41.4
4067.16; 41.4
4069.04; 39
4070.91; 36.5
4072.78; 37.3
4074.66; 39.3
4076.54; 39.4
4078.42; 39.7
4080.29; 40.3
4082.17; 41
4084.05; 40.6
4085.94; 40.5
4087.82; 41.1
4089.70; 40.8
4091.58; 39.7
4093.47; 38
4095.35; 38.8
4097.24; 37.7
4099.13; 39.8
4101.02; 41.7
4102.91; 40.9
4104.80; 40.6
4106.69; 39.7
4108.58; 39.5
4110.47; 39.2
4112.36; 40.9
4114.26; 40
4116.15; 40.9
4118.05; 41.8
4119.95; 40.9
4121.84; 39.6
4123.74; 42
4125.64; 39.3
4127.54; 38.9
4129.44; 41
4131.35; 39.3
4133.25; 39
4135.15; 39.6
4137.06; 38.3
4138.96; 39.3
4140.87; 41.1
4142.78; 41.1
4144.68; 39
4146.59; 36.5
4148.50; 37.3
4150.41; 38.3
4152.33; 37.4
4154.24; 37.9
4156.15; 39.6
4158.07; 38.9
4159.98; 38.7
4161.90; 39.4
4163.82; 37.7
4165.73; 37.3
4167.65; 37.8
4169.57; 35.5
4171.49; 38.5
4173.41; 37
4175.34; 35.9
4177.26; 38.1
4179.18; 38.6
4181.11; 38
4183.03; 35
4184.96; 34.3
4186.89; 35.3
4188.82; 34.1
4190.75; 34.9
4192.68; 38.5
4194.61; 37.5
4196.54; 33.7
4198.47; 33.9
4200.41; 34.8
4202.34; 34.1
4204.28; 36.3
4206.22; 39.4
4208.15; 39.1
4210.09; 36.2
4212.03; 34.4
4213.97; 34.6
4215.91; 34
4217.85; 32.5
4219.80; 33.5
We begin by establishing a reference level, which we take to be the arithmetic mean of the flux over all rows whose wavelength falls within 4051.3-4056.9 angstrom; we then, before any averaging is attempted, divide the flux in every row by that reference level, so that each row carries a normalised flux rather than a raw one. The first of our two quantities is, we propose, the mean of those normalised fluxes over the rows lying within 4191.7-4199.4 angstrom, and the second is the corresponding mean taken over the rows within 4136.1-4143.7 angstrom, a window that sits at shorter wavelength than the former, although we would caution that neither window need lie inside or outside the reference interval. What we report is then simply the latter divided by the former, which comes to 1.11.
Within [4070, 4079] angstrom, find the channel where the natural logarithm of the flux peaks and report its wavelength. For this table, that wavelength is 4078.42 angstrom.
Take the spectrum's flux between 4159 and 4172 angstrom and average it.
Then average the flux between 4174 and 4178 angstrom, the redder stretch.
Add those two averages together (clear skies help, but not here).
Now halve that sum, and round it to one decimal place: 37.4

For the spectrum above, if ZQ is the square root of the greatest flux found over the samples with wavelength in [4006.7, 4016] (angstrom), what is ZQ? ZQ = 6.24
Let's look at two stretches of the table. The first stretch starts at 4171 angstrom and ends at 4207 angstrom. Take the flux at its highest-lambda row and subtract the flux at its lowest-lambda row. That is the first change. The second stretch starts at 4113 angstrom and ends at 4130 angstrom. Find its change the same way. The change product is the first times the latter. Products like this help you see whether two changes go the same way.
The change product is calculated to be 0.9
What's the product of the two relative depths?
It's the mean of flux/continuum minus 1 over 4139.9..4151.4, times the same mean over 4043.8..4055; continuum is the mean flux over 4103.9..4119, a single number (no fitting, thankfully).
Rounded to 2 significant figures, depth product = 0.0011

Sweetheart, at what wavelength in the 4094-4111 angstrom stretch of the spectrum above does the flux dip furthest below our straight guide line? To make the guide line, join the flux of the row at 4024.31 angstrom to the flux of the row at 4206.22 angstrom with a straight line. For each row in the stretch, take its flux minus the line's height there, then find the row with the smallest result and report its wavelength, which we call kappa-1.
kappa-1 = 4097.24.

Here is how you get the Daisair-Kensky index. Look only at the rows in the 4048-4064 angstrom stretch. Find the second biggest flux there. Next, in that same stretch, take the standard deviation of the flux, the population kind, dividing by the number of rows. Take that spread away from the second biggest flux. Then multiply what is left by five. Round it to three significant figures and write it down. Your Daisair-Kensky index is 191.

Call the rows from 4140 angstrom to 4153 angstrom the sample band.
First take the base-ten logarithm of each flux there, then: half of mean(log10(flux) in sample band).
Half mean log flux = 0.793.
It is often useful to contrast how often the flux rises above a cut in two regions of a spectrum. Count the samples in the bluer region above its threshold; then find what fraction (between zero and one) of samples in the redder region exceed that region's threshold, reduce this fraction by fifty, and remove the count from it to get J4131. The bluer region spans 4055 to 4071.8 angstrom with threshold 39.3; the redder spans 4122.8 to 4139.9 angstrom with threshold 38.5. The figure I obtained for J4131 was -52.1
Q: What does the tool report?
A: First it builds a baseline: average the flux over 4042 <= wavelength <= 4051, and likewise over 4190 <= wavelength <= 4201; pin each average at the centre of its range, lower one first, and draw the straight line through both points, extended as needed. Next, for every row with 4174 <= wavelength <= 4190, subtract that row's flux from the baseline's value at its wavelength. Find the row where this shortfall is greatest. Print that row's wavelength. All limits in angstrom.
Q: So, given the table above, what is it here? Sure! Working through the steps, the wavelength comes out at 4188.82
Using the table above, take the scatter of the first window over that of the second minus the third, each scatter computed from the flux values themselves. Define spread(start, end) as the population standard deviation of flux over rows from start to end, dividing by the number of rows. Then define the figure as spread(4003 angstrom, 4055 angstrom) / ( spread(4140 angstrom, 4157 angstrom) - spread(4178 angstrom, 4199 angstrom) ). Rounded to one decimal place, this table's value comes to -4.4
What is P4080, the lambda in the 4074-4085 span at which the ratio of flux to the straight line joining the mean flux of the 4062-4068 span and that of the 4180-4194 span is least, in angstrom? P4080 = 4074.66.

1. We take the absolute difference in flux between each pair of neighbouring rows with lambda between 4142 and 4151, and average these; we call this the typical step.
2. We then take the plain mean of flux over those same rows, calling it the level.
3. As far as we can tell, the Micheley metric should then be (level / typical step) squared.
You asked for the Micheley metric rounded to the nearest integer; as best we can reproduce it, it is 577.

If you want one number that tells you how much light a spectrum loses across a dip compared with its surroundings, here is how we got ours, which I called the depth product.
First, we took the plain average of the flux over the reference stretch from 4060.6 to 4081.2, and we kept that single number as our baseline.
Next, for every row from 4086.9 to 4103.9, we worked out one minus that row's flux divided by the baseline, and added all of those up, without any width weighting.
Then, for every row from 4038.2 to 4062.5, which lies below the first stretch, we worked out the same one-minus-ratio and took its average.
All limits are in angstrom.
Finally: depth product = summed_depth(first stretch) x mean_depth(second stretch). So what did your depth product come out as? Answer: -0.0030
